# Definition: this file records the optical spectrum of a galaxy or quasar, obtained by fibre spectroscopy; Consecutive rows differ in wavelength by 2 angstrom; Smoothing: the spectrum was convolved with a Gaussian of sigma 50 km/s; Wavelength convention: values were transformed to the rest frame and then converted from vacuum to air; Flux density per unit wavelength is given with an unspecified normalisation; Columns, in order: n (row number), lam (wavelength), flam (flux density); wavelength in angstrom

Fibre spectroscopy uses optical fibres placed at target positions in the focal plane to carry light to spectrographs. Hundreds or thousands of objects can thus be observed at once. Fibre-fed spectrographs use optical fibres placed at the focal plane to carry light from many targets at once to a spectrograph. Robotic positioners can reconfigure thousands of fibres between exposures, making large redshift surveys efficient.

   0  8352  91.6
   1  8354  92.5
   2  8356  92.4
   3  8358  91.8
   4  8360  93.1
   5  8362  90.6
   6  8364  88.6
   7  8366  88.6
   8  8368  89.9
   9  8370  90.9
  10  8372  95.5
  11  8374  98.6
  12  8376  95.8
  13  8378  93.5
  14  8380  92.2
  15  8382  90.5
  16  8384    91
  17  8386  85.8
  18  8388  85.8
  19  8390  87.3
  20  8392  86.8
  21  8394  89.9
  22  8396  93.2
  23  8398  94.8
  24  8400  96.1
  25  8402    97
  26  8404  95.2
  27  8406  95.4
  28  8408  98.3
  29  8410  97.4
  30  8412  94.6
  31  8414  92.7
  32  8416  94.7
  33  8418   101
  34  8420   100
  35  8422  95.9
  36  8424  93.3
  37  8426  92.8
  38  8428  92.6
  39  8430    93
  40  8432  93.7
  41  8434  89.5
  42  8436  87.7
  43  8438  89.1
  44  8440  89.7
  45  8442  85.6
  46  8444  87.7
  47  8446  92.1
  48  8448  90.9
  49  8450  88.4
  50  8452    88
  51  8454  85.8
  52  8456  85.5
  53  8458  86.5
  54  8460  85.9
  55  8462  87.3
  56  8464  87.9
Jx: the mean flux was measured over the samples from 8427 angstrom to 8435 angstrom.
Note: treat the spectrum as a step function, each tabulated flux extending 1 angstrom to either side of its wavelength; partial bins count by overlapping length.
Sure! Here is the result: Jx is 92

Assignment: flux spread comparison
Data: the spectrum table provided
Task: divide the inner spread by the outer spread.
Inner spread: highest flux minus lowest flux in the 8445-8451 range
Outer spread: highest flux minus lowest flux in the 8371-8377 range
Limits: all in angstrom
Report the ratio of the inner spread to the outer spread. 1.2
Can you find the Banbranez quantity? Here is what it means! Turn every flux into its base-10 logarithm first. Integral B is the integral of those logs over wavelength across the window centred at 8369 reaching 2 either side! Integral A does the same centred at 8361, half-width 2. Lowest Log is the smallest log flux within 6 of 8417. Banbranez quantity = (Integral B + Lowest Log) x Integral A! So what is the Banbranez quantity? 77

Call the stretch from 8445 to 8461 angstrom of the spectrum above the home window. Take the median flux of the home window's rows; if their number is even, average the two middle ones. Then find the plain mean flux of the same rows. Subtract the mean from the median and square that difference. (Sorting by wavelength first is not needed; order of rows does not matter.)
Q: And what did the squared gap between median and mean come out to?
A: 0.41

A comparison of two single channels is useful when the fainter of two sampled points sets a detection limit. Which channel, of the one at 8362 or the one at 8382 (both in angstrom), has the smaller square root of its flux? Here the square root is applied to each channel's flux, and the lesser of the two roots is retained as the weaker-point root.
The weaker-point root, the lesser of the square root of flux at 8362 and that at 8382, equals 9.51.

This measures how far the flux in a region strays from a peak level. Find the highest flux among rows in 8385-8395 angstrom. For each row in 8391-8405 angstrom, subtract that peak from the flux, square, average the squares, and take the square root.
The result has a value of 4.8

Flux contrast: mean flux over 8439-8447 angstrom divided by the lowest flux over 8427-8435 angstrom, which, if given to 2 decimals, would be 0.99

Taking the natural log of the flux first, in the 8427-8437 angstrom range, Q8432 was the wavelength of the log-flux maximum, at 8432 angstrom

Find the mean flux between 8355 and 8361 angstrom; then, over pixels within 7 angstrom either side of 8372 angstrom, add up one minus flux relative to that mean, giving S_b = -0.1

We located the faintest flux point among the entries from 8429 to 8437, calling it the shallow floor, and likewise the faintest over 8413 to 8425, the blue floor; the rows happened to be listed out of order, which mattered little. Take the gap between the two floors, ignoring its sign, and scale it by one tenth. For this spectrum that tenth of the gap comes 0.5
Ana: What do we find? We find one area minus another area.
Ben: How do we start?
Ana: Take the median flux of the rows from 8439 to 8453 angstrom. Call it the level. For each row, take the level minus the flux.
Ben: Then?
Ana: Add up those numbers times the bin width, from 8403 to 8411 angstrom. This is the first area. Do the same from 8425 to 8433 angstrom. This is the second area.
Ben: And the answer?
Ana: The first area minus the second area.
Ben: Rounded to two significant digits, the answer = -28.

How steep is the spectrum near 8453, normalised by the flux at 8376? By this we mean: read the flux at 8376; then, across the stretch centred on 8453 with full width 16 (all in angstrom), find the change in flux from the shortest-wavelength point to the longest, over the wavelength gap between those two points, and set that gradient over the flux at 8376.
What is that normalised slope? -0.0046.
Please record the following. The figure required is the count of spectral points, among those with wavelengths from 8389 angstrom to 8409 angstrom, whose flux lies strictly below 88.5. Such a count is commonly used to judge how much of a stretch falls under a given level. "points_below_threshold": 2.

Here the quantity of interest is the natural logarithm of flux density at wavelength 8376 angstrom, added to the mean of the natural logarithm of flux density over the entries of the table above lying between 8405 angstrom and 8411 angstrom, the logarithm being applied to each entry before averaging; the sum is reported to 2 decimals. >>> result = 9.14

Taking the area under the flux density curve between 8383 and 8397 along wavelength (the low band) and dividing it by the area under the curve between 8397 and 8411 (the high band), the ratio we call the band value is 0.92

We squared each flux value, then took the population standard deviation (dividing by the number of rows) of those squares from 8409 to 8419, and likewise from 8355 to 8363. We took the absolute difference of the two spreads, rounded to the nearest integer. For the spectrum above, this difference 390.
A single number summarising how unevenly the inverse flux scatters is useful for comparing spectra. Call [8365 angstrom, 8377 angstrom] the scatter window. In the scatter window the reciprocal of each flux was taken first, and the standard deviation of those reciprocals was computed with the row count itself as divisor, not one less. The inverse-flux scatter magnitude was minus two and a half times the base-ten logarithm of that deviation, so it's 8.45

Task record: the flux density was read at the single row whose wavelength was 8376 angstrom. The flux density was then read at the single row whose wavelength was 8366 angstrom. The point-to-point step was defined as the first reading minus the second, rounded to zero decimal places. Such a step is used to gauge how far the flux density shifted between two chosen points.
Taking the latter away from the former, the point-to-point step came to 7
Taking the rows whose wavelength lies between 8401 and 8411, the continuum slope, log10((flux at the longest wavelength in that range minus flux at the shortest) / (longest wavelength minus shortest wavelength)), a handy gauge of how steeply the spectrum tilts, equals -1.3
